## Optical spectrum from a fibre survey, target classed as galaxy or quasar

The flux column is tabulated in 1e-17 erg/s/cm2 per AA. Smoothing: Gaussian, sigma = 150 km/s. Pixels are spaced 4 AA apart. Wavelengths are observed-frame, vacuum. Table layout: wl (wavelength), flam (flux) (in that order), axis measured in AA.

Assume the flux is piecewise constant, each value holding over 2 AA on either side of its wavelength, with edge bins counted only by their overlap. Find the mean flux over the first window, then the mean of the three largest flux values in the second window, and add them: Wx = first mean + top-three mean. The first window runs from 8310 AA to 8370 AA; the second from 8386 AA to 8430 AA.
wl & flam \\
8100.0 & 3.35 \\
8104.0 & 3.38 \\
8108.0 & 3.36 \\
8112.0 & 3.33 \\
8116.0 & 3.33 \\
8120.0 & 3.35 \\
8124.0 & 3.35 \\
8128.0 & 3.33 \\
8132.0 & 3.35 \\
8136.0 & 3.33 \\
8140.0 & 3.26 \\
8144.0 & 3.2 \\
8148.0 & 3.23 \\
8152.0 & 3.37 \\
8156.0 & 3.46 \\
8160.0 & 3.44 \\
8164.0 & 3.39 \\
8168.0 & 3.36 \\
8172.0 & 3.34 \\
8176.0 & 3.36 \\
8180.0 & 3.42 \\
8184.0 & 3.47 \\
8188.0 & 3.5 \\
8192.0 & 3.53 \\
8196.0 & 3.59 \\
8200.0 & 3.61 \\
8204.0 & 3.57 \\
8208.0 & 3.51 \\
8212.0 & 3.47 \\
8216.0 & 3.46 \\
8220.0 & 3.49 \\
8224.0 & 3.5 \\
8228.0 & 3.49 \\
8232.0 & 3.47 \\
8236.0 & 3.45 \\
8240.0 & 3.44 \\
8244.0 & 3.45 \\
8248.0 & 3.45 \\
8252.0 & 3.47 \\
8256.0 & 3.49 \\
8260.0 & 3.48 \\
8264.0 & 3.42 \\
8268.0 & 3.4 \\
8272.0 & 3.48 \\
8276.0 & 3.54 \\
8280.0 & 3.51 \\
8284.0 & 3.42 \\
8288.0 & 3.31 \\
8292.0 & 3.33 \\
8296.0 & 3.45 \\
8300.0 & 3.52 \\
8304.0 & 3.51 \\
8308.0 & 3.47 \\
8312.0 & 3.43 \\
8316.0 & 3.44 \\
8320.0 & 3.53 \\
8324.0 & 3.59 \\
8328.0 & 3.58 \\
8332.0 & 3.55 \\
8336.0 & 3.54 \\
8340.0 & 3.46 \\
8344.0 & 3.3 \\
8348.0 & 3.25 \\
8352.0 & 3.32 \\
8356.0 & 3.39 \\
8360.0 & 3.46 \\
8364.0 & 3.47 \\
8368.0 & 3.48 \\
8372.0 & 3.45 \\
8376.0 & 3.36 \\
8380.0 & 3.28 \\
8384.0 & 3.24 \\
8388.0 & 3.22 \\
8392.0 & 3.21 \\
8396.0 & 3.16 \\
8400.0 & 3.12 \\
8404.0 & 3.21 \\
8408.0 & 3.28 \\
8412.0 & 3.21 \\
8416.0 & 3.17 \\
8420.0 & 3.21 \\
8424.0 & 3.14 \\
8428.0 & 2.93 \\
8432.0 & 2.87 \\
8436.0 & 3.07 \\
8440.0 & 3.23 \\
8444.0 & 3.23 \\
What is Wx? 6.69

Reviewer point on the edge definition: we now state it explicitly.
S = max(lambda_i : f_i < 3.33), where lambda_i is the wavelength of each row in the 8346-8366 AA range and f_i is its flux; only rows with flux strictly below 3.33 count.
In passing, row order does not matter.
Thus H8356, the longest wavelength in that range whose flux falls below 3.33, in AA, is 8352.0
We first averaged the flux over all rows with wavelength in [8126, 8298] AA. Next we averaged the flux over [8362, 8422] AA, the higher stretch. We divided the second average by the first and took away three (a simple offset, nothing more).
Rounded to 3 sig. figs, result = -2.05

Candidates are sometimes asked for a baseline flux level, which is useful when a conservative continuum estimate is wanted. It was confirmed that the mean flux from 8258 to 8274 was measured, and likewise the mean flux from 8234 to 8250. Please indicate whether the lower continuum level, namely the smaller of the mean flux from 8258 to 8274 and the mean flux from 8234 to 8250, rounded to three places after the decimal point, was 3.445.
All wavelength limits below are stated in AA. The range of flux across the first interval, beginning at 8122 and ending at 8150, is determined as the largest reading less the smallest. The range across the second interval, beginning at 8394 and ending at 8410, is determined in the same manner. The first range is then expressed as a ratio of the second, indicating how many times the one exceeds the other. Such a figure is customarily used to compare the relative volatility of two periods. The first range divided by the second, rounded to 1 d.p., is 0.9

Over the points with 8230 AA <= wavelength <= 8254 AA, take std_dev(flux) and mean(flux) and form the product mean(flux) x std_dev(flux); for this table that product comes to 0.04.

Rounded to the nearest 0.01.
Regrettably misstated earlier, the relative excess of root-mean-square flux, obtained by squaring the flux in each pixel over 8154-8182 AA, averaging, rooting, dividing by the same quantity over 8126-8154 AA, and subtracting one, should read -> 0.03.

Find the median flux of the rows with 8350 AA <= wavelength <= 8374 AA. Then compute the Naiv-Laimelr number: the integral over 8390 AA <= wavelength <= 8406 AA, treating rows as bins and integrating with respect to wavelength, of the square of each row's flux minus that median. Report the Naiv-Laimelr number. 1.28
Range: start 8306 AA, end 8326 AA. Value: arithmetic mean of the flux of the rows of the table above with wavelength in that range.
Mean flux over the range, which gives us 3.49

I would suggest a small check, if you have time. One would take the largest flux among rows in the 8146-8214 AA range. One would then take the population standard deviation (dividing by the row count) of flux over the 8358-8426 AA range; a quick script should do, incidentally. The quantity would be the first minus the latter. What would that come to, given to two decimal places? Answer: 3.49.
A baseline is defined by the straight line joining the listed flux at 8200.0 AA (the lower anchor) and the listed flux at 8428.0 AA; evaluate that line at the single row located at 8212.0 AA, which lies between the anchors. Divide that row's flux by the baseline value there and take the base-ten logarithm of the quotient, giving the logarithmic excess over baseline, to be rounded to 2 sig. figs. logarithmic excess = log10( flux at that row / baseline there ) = -0.013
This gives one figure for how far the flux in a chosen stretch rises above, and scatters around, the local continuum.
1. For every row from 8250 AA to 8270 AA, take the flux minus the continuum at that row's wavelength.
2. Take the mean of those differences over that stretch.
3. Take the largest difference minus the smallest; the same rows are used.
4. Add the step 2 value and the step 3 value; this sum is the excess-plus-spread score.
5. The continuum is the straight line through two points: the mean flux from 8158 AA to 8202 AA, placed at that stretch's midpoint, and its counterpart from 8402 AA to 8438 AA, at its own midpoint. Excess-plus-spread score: 0.18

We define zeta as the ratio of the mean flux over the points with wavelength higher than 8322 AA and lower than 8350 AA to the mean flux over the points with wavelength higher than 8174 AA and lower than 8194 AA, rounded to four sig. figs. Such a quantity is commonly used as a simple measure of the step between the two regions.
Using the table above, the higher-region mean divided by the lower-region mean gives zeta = 1.003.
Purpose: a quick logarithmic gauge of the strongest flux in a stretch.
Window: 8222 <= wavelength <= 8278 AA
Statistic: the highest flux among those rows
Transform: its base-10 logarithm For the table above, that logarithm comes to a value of 0.549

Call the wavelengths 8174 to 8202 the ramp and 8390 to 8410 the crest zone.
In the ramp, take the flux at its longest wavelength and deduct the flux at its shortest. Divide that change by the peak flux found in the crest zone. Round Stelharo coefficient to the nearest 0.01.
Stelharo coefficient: 0.08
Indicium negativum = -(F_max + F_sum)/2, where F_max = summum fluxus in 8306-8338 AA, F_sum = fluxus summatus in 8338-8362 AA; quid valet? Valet -12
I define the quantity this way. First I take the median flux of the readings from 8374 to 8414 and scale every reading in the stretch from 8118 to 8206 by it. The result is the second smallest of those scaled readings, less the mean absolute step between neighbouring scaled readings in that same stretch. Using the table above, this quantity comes 0.99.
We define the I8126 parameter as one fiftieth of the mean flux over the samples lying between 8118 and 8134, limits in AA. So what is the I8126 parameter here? 0.0669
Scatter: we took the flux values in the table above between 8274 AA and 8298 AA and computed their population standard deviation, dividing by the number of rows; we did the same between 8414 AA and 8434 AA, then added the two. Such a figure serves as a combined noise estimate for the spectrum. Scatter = 0.22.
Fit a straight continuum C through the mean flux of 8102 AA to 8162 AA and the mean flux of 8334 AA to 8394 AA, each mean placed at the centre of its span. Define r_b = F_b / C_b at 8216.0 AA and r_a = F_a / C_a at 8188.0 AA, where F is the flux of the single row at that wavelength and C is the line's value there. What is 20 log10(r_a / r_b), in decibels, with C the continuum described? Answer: 0.11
